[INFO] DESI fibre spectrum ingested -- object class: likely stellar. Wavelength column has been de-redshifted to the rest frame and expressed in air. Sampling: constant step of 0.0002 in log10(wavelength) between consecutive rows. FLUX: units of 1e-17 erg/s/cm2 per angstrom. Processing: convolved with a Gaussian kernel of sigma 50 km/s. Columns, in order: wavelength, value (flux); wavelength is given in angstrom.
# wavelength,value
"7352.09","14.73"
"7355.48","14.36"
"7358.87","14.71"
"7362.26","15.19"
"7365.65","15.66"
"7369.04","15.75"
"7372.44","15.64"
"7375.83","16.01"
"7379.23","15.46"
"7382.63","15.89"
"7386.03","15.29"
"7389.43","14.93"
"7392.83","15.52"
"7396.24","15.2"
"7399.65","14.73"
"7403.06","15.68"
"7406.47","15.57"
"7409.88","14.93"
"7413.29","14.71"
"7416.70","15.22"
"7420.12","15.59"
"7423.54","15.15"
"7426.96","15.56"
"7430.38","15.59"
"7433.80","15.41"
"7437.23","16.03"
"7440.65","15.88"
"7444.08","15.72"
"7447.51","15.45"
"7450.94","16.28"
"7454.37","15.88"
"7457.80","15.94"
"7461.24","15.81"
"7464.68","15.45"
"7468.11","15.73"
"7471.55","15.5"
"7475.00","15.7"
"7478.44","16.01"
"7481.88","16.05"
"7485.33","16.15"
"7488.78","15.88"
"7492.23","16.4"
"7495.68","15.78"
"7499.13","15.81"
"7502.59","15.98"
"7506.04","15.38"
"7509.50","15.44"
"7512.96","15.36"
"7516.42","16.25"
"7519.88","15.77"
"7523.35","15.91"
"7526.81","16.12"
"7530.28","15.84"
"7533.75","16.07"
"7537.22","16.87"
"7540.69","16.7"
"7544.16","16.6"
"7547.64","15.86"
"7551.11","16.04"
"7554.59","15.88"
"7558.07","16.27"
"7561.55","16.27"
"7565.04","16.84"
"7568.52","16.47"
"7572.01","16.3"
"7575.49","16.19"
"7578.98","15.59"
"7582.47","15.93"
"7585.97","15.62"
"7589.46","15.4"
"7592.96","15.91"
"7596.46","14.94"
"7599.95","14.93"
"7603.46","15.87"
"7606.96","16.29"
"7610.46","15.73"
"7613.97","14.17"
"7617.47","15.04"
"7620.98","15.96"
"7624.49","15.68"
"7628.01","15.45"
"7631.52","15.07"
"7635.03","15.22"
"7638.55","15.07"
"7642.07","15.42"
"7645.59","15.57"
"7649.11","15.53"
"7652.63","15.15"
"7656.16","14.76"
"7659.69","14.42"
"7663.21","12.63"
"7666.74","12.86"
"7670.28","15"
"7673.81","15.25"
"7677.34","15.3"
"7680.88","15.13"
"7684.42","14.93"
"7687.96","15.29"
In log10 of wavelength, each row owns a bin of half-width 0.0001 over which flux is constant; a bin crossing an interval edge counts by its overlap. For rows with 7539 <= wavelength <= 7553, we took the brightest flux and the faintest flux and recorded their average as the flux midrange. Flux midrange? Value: 16.3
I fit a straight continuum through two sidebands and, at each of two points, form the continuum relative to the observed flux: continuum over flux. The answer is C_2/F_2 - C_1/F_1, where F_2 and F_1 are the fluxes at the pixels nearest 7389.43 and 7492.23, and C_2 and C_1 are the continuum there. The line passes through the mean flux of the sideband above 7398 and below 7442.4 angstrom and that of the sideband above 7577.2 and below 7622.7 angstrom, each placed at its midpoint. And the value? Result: 0.09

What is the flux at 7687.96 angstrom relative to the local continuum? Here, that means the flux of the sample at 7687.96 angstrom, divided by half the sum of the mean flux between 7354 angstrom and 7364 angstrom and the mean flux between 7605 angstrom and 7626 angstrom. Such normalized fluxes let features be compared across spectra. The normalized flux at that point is 1.01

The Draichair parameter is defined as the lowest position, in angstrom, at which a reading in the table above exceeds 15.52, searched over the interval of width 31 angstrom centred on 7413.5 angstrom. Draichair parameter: 7403.06 angstrom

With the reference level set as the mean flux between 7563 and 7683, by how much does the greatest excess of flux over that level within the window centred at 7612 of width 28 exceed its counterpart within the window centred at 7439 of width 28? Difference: 0.0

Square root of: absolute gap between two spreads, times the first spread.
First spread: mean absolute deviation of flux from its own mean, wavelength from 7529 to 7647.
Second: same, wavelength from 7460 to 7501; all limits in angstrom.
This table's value 0.36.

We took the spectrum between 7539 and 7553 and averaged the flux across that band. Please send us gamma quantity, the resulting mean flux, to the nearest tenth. 16.3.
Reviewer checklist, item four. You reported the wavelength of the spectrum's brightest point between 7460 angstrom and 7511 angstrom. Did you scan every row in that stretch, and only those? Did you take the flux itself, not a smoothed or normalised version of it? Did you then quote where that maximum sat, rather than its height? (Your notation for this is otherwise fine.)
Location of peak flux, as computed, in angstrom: 7492.23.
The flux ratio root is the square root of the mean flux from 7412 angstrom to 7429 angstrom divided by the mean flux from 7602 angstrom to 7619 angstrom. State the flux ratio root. 0.99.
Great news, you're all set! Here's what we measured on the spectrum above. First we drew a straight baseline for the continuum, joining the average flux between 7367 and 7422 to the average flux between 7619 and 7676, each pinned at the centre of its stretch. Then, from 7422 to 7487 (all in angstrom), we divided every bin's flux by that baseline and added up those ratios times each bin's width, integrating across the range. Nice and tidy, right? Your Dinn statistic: 67 angstrom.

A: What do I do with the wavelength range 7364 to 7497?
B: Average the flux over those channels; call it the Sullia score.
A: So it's 15.62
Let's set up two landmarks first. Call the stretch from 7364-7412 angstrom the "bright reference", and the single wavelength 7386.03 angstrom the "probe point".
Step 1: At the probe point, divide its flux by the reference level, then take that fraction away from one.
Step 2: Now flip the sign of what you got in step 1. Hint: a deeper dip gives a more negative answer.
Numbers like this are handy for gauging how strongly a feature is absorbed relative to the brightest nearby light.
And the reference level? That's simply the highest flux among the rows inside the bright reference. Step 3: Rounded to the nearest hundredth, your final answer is -0.04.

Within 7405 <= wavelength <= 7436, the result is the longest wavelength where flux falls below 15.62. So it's 7433.80 angstrom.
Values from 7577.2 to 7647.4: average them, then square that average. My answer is 238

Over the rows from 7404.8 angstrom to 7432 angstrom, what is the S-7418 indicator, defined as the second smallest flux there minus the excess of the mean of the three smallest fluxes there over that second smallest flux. 14.9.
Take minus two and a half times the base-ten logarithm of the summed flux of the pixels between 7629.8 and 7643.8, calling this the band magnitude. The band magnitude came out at -4.46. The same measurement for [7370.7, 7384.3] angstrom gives -4.50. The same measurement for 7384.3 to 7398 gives -4.46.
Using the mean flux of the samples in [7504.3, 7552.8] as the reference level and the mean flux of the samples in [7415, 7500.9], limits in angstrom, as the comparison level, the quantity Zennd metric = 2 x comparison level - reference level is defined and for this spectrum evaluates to 15.5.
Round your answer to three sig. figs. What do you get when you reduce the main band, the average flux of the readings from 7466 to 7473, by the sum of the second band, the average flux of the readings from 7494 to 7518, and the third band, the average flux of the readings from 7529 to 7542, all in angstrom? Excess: -16.5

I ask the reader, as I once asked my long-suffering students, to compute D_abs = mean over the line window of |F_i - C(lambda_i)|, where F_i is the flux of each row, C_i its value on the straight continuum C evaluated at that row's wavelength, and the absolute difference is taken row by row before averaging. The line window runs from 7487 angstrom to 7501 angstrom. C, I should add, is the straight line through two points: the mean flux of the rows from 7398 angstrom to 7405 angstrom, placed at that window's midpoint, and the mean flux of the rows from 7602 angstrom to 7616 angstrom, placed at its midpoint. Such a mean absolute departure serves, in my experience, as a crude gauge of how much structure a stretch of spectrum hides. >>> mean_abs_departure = 0.62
